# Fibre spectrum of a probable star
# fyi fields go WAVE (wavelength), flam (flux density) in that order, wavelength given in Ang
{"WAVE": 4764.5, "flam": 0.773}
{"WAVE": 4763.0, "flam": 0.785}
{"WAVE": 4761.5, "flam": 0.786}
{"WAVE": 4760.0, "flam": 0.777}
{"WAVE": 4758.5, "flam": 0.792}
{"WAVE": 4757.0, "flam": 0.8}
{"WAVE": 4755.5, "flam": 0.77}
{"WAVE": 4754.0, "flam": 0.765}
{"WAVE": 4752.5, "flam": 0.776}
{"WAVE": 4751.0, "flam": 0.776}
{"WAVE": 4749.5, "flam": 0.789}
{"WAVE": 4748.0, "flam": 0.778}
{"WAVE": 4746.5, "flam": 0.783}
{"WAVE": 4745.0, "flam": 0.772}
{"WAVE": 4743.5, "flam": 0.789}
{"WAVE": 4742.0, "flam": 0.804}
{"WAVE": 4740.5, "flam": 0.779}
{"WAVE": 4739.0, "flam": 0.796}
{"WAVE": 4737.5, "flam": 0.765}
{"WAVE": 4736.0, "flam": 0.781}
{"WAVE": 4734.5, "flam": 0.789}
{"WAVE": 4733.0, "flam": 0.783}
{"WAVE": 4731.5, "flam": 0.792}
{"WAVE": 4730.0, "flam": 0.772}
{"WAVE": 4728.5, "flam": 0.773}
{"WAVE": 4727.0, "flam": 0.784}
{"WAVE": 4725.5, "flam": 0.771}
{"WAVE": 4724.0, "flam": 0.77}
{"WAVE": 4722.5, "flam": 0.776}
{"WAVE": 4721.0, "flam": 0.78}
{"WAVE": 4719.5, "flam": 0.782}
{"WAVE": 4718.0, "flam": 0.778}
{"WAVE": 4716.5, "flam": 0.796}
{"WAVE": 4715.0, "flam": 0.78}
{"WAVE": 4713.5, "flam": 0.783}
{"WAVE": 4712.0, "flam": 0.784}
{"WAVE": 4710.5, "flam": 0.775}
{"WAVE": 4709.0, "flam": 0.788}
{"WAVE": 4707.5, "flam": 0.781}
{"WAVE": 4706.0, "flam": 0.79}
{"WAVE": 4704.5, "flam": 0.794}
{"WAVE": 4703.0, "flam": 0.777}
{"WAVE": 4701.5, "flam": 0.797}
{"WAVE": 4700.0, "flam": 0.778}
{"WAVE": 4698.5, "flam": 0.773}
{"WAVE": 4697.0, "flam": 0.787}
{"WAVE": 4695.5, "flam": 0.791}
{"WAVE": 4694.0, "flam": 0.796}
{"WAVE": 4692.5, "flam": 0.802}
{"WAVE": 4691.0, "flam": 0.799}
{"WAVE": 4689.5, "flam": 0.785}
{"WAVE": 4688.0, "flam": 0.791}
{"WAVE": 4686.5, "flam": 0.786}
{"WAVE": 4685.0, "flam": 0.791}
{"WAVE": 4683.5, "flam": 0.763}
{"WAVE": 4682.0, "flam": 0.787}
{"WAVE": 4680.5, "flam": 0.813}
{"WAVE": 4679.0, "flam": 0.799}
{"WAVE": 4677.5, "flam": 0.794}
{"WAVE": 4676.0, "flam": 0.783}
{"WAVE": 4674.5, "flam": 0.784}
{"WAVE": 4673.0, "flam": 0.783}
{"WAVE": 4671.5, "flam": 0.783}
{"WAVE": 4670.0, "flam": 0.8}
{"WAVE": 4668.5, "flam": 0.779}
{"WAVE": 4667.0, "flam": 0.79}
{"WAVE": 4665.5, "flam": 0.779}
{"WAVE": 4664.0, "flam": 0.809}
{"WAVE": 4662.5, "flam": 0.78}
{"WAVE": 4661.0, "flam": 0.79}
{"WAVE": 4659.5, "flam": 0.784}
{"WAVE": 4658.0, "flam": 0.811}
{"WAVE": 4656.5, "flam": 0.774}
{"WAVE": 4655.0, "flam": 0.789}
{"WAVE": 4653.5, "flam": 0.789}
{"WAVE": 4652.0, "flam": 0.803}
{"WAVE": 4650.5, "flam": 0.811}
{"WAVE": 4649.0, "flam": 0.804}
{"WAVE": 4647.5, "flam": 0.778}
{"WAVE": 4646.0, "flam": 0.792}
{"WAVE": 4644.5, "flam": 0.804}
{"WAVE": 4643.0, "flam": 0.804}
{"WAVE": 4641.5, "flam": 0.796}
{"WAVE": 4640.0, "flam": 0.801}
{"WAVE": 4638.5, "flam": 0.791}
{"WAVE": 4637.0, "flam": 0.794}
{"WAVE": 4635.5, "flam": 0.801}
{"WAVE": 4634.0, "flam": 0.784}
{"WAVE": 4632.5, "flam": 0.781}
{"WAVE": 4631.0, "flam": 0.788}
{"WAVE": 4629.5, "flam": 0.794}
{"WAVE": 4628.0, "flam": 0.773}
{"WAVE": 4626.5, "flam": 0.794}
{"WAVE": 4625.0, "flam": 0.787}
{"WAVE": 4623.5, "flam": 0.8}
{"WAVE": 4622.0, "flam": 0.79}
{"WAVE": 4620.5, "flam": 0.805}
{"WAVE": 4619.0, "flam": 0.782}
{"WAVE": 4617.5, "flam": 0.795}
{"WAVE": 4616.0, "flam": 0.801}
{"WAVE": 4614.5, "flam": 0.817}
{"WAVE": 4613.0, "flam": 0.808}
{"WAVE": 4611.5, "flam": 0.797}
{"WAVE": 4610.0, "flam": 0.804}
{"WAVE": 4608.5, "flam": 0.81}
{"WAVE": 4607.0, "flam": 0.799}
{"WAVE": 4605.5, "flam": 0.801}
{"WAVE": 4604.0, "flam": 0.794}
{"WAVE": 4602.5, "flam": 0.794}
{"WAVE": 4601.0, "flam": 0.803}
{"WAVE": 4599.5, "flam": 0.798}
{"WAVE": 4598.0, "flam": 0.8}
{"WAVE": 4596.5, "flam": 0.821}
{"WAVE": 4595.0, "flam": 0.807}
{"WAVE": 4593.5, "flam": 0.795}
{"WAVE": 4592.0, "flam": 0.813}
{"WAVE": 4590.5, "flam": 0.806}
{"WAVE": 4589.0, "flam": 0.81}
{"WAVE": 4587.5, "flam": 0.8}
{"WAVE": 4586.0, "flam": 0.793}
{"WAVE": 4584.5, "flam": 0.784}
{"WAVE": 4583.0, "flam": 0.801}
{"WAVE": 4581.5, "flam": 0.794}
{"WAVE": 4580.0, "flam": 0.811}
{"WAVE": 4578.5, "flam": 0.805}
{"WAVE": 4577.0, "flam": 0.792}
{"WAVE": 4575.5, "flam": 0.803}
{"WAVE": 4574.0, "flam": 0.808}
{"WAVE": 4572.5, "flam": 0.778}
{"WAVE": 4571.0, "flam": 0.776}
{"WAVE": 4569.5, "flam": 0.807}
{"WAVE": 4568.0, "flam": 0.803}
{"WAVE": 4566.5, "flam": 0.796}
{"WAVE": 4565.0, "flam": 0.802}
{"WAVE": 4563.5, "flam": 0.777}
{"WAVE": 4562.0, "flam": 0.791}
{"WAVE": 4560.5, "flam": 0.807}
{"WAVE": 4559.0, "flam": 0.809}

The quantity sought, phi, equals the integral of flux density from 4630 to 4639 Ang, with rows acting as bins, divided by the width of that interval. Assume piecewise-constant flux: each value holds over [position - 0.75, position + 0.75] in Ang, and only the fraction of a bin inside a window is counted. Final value 0.790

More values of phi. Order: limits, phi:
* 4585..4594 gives 0.803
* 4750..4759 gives 0.780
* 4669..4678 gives 0.787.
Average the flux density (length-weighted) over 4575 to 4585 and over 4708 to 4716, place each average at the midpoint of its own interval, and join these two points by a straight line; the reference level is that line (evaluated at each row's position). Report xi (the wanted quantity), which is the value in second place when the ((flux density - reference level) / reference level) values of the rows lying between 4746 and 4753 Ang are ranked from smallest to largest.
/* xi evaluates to -0.0018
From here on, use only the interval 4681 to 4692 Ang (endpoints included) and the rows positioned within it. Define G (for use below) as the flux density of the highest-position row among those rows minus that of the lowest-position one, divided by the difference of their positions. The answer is 0.0013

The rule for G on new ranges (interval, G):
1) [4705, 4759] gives 0.0000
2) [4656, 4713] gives 0.0002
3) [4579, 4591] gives -0.0005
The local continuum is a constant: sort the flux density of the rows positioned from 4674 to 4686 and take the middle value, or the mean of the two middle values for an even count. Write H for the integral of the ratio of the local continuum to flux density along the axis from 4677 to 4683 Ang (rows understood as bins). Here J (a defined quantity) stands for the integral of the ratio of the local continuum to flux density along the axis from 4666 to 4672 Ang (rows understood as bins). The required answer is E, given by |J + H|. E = 12.0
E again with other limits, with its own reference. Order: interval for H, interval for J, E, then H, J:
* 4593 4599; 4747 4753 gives 11.9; 5.88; 6.07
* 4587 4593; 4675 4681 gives 11.8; 5.87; 5.95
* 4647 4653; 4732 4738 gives 12.0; 5.92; 6.07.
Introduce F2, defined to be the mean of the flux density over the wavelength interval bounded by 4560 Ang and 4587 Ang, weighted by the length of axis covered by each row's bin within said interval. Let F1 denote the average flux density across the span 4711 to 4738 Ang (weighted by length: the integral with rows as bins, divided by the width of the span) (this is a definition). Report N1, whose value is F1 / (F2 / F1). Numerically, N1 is 0.764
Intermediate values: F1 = 0.780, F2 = 0.796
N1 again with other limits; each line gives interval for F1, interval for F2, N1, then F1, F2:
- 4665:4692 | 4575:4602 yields 0.775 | 0.788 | 0.802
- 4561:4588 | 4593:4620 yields 0.790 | 0.796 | 0.802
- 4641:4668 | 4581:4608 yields 0.786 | 0.794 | 0.801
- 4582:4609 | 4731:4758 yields 0.821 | 0.801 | 0.783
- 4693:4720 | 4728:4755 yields 0.789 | 0.785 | 0.781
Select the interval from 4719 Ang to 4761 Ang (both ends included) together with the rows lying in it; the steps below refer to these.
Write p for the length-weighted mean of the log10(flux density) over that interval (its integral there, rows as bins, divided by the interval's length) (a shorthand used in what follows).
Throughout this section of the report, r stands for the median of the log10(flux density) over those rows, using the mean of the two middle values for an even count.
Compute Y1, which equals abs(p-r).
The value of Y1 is 0.0007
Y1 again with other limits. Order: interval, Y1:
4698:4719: 0.0011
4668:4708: 0.0008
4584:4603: 0.0012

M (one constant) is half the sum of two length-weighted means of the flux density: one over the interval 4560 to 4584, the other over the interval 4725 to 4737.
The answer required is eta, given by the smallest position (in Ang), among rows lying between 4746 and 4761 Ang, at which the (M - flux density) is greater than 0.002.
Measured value 4746.5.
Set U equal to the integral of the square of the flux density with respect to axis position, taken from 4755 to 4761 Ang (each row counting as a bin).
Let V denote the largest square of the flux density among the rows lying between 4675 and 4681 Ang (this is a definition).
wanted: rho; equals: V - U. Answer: -3.04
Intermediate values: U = 3.702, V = 0.661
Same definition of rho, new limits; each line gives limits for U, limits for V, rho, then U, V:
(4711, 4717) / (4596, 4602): -3.02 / 3.696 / 0.674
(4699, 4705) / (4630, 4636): -3.06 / 3.704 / 0.642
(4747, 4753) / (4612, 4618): -2.98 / 3.651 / 0.667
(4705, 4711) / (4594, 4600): -3.02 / 3.691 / 0.674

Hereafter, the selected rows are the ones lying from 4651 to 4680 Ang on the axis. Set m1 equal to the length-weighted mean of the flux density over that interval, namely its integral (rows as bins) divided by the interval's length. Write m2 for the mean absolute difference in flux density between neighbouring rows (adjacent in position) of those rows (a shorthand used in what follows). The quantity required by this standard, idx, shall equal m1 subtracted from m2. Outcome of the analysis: -0.776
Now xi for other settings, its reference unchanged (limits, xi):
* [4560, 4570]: -0.0126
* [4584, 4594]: -0.0064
